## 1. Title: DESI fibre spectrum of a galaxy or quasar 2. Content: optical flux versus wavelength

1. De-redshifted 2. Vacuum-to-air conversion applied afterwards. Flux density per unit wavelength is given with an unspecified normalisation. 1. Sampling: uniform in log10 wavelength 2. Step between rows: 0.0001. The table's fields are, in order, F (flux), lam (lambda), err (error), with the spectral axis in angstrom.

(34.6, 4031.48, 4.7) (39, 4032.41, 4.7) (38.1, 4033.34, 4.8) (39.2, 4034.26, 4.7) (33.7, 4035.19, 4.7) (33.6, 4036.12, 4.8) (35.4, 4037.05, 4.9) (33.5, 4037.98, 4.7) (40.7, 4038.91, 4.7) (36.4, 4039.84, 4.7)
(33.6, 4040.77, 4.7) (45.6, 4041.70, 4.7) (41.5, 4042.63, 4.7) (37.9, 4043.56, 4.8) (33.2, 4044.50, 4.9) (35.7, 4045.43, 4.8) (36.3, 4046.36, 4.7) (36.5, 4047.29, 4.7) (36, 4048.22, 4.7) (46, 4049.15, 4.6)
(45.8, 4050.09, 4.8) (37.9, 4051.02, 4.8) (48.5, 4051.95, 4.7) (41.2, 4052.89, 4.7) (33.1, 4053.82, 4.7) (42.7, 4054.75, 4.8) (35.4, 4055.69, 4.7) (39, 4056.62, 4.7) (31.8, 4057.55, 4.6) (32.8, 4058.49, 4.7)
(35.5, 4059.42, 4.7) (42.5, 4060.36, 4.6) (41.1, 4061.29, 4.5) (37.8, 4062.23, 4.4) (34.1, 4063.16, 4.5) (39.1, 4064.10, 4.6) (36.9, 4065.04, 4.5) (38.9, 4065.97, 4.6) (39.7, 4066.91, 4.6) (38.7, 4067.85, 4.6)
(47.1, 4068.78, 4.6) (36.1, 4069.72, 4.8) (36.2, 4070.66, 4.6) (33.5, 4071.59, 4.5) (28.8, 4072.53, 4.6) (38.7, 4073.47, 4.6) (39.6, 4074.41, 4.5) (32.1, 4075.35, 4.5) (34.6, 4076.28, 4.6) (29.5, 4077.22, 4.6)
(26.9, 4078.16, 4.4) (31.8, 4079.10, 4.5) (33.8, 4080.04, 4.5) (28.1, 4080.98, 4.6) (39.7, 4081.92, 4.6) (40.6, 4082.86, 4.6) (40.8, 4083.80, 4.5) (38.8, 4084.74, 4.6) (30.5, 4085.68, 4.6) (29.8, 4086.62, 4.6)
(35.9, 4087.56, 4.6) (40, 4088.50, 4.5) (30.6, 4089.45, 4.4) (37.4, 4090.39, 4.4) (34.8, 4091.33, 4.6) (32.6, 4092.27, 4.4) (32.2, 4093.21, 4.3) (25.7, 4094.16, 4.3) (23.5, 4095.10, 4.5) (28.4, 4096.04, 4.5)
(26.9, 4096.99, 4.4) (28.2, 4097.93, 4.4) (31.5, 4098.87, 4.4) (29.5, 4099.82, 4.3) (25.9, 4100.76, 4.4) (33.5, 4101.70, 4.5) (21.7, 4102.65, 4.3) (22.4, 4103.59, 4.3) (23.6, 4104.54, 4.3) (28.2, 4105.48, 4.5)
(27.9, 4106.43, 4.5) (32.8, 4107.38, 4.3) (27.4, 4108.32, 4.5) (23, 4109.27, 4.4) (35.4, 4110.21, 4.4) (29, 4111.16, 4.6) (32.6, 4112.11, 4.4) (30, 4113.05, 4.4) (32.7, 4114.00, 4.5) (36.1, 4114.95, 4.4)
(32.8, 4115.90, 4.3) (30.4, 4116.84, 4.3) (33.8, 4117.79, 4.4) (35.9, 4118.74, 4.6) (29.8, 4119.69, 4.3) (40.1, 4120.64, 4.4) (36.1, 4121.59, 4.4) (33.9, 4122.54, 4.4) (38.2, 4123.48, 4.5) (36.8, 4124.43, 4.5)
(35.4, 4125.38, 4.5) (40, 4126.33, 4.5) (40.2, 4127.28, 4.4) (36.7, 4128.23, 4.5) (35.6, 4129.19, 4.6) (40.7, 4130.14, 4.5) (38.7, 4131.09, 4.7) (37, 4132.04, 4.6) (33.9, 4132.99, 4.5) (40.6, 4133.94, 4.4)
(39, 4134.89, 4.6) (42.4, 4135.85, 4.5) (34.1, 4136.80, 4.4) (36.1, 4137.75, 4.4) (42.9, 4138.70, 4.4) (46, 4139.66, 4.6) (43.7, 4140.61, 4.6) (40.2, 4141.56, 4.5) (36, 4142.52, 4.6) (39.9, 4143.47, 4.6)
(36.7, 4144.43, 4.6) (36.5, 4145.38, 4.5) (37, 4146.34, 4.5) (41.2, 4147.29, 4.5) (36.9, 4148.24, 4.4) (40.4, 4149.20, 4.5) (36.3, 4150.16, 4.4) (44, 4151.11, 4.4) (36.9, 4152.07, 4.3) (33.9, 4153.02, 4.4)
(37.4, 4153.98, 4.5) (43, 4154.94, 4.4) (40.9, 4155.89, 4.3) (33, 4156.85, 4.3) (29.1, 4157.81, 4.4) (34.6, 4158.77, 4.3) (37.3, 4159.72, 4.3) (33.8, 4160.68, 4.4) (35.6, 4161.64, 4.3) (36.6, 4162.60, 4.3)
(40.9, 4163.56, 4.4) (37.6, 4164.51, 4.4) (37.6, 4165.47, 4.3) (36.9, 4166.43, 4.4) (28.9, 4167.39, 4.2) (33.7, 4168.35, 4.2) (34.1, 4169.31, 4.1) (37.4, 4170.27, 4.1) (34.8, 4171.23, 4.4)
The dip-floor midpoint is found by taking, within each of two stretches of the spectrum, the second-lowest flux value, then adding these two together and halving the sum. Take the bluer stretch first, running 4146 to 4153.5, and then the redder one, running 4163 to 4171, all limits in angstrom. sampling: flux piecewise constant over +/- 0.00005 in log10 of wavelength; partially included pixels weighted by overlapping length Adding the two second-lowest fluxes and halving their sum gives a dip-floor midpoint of 35.0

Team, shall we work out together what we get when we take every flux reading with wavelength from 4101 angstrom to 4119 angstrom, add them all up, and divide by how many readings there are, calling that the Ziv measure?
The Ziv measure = 30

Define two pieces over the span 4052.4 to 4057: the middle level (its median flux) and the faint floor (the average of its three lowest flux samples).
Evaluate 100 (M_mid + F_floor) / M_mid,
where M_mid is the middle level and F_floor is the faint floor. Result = 192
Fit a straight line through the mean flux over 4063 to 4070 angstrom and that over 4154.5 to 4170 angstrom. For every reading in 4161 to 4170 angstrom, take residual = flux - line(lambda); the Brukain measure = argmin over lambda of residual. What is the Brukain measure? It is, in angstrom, 4167.39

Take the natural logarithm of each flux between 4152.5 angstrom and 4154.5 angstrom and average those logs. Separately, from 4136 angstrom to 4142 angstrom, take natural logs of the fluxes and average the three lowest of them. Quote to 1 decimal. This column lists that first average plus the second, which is 7.2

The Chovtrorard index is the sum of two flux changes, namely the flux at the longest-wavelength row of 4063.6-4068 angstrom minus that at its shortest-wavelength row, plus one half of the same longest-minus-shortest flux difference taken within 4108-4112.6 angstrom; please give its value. 2.2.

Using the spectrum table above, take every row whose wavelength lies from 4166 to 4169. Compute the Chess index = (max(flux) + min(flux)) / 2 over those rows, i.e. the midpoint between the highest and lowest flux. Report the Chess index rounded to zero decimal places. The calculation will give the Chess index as 33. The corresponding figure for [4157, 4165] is 35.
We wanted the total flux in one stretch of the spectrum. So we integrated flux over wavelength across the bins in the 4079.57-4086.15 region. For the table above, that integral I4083 237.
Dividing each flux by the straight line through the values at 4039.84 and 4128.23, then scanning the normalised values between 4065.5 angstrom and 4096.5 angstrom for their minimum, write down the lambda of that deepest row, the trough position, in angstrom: 4095.10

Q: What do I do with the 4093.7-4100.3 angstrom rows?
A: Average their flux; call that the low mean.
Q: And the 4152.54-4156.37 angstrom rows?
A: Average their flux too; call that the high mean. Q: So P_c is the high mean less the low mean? 11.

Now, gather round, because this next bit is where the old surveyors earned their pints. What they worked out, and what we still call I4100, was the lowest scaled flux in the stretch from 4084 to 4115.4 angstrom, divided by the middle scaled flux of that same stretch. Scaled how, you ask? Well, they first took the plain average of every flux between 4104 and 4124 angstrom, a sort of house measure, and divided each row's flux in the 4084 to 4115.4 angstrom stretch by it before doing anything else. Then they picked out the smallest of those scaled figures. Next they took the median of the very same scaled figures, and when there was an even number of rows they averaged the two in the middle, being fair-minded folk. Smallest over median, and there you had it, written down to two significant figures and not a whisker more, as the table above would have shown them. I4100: 0.72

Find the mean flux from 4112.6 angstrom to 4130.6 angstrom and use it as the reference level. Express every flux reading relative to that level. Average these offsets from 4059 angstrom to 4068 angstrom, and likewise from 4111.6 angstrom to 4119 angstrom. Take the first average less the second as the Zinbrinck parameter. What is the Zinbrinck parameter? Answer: 5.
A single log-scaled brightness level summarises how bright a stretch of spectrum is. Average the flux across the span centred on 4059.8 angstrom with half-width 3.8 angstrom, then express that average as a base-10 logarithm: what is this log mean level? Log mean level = 1.57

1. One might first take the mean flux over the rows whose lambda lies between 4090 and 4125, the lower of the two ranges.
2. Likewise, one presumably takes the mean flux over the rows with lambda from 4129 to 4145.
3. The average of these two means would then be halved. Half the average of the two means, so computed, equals 17.5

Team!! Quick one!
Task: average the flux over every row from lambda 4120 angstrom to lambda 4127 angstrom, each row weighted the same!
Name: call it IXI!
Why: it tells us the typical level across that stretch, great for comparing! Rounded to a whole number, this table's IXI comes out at 37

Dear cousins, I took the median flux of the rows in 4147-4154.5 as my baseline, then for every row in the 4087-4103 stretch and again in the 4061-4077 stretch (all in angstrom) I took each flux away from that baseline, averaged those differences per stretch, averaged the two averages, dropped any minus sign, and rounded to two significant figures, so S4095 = 3.3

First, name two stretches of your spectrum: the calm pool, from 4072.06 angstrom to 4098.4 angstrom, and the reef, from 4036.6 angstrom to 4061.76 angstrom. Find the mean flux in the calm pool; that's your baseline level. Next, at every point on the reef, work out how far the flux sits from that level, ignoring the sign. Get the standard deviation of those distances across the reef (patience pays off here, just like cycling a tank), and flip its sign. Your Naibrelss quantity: -4.5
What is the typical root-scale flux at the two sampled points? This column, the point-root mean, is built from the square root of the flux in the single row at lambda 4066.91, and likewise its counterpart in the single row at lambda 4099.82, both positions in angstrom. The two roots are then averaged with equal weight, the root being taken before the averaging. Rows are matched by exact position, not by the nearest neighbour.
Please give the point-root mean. 5.9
